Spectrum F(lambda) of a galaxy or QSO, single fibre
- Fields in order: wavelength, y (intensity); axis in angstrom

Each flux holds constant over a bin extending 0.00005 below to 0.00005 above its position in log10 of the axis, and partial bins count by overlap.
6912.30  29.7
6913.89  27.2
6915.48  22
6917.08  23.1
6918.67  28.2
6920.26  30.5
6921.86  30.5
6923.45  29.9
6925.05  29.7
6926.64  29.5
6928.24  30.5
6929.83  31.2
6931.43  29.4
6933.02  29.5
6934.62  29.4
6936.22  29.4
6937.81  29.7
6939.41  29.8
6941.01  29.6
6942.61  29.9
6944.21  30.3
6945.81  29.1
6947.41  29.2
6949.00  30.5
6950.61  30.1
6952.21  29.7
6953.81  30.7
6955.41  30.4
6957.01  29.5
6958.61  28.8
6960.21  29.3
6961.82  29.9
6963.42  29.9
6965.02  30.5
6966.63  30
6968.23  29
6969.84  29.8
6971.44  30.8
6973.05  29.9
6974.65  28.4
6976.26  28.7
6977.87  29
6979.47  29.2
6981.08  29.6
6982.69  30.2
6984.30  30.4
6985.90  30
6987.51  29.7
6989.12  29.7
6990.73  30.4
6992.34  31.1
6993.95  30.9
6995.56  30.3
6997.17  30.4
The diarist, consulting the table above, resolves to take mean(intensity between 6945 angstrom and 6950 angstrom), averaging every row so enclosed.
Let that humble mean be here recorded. 29.6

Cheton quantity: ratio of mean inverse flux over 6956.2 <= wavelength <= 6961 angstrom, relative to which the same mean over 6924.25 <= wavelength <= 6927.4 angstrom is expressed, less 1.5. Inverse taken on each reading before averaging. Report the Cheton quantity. -0.514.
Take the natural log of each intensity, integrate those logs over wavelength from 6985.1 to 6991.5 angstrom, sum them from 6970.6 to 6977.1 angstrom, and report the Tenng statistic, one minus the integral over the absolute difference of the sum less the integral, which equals -1.6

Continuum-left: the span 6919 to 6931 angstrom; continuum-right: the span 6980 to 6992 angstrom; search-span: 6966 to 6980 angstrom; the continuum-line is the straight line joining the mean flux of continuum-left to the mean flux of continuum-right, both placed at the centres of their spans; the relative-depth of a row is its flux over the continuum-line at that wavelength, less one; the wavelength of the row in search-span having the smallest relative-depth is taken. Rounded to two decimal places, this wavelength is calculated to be 6974.65 angstrom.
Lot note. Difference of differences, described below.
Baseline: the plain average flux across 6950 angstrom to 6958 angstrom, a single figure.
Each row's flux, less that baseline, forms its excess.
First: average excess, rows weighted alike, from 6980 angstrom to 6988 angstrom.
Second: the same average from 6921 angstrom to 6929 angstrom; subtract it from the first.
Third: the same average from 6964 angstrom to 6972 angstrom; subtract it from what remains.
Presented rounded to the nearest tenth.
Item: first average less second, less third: 0.0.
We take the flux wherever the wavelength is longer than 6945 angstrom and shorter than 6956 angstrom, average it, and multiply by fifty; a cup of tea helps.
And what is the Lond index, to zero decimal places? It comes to 1498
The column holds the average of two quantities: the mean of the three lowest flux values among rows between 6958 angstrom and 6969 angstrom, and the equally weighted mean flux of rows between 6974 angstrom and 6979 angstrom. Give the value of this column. 28.9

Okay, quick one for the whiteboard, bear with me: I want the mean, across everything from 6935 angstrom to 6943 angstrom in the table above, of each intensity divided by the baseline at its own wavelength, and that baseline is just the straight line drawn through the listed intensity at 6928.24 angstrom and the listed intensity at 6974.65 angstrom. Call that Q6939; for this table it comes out 0.99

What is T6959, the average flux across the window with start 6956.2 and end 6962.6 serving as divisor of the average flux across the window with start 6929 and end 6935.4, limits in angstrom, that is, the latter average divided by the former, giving 1.02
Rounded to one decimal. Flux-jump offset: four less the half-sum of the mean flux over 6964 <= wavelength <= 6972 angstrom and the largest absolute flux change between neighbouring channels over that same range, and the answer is -11.5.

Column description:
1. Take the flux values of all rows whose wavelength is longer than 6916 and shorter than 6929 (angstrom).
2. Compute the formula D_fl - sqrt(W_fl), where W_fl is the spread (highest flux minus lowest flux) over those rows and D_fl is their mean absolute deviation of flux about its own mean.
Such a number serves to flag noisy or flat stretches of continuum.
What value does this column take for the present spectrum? -1.1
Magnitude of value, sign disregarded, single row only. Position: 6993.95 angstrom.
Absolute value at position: 30.9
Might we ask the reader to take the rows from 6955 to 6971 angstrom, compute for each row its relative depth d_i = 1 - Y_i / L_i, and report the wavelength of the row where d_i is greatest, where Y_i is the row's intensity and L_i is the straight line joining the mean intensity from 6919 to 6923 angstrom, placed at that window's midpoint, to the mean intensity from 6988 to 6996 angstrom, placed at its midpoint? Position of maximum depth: 6958.61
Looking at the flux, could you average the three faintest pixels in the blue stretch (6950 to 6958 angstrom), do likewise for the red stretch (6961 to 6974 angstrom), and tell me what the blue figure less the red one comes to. 0.2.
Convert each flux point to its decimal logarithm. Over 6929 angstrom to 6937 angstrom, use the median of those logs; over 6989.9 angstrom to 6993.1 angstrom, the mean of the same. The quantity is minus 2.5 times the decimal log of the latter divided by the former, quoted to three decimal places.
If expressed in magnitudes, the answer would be -0.014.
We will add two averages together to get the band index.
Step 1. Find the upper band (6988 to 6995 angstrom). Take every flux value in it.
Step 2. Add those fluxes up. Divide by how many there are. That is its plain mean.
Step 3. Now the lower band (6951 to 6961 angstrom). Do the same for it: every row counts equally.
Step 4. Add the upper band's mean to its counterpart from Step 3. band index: 60.3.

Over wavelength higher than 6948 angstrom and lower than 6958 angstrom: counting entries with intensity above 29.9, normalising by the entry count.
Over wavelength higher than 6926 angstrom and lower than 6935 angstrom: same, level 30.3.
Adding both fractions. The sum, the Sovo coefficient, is 1.00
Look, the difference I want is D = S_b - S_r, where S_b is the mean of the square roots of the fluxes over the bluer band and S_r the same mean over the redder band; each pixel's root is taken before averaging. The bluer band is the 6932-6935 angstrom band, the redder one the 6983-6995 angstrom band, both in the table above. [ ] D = -0.08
